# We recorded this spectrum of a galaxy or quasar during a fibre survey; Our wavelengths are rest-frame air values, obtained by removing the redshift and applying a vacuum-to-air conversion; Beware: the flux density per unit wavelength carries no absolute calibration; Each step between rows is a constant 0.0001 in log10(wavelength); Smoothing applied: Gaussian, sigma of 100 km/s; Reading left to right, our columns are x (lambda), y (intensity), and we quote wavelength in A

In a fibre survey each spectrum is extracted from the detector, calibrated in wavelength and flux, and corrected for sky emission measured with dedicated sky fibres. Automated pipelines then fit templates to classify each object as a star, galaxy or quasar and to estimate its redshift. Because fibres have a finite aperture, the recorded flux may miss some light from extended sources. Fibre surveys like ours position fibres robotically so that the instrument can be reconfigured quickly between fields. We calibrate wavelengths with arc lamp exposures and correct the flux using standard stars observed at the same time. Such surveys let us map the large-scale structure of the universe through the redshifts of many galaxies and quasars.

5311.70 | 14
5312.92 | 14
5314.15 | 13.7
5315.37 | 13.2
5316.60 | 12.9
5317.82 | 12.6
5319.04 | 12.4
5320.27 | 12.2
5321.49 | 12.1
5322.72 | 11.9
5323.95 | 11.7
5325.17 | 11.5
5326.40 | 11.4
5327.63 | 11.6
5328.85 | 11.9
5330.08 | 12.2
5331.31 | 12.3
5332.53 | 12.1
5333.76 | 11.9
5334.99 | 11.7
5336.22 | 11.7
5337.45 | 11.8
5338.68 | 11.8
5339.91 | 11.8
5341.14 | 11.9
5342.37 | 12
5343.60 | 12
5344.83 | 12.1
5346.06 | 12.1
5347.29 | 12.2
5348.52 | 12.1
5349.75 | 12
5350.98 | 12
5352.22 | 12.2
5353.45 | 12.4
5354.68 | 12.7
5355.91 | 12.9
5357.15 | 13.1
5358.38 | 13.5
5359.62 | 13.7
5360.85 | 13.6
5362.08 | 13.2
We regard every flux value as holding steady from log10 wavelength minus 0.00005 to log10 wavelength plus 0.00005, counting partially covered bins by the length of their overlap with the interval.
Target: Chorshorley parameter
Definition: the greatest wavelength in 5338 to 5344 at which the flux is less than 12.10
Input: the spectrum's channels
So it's 5343.60 A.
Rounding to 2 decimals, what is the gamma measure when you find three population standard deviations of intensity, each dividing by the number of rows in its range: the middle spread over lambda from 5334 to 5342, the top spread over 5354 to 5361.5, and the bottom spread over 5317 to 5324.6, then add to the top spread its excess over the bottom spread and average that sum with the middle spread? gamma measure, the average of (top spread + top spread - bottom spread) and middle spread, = 0.26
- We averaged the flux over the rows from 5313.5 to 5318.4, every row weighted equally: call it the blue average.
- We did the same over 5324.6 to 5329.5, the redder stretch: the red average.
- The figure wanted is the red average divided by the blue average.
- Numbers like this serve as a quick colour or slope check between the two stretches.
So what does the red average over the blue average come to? 0.89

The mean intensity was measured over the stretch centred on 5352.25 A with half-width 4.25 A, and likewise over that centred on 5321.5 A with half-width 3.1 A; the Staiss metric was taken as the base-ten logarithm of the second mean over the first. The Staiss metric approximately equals -0.010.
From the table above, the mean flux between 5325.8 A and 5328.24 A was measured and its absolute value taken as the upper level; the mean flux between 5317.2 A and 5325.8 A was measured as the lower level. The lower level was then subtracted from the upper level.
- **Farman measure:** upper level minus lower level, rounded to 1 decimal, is -0.6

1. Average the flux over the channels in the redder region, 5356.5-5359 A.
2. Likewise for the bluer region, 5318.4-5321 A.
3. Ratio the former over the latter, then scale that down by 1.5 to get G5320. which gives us 0.72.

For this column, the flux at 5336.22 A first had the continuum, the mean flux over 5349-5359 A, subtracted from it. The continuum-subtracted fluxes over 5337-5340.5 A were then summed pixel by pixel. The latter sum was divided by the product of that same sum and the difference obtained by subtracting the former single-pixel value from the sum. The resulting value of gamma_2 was -0.67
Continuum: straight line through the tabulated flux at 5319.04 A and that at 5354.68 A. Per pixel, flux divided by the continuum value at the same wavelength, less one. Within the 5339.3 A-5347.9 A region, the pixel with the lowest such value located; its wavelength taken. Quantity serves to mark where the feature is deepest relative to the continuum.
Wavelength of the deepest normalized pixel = 5339.91 A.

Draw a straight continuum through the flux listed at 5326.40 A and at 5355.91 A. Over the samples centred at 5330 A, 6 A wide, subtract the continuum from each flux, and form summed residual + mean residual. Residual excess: 2.6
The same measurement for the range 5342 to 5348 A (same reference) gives -1.5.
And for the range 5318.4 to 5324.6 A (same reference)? 5.5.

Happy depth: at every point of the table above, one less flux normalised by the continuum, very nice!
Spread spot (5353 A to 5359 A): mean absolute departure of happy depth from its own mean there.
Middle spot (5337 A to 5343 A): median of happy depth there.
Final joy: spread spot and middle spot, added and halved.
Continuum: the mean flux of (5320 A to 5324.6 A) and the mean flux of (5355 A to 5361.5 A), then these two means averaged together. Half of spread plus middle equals 0.046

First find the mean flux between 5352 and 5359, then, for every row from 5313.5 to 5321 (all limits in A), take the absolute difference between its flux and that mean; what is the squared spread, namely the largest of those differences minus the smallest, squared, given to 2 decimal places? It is 0.64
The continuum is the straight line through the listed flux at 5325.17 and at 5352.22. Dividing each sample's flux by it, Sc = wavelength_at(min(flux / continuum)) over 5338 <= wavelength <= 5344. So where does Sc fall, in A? 5339.91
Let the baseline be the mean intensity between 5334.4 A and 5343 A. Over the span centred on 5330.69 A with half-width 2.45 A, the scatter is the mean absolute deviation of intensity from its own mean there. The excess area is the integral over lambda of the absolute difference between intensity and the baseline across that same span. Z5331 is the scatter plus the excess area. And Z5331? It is 1.7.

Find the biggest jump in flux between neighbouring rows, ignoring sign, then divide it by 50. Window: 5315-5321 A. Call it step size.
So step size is 0.0060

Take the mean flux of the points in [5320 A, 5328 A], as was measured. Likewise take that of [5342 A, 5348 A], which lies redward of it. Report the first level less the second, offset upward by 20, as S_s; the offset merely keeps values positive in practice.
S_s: 19.7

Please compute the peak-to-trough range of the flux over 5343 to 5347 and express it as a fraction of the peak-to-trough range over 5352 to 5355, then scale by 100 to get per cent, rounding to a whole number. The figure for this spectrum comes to 20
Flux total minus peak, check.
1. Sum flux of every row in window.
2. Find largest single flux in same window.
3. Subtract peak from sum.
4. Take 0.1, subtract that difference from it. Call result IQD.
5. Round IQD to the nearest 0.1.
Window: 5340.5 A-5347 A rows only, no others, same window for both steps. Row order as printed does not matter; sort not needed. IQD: -47.9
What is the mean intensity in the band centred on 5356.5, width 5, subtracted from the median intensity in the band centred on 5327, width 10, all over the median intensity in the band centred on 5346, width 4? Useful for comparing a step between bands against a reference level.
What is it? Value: -0.10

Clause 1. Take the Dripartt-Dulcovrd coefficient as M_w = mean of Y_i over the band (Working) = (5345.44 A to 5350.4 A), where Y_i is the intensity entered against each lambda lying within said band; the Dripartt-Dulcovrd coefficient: 12.1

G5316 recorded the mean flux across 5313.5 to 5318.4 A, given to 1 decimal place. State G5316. 13.1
